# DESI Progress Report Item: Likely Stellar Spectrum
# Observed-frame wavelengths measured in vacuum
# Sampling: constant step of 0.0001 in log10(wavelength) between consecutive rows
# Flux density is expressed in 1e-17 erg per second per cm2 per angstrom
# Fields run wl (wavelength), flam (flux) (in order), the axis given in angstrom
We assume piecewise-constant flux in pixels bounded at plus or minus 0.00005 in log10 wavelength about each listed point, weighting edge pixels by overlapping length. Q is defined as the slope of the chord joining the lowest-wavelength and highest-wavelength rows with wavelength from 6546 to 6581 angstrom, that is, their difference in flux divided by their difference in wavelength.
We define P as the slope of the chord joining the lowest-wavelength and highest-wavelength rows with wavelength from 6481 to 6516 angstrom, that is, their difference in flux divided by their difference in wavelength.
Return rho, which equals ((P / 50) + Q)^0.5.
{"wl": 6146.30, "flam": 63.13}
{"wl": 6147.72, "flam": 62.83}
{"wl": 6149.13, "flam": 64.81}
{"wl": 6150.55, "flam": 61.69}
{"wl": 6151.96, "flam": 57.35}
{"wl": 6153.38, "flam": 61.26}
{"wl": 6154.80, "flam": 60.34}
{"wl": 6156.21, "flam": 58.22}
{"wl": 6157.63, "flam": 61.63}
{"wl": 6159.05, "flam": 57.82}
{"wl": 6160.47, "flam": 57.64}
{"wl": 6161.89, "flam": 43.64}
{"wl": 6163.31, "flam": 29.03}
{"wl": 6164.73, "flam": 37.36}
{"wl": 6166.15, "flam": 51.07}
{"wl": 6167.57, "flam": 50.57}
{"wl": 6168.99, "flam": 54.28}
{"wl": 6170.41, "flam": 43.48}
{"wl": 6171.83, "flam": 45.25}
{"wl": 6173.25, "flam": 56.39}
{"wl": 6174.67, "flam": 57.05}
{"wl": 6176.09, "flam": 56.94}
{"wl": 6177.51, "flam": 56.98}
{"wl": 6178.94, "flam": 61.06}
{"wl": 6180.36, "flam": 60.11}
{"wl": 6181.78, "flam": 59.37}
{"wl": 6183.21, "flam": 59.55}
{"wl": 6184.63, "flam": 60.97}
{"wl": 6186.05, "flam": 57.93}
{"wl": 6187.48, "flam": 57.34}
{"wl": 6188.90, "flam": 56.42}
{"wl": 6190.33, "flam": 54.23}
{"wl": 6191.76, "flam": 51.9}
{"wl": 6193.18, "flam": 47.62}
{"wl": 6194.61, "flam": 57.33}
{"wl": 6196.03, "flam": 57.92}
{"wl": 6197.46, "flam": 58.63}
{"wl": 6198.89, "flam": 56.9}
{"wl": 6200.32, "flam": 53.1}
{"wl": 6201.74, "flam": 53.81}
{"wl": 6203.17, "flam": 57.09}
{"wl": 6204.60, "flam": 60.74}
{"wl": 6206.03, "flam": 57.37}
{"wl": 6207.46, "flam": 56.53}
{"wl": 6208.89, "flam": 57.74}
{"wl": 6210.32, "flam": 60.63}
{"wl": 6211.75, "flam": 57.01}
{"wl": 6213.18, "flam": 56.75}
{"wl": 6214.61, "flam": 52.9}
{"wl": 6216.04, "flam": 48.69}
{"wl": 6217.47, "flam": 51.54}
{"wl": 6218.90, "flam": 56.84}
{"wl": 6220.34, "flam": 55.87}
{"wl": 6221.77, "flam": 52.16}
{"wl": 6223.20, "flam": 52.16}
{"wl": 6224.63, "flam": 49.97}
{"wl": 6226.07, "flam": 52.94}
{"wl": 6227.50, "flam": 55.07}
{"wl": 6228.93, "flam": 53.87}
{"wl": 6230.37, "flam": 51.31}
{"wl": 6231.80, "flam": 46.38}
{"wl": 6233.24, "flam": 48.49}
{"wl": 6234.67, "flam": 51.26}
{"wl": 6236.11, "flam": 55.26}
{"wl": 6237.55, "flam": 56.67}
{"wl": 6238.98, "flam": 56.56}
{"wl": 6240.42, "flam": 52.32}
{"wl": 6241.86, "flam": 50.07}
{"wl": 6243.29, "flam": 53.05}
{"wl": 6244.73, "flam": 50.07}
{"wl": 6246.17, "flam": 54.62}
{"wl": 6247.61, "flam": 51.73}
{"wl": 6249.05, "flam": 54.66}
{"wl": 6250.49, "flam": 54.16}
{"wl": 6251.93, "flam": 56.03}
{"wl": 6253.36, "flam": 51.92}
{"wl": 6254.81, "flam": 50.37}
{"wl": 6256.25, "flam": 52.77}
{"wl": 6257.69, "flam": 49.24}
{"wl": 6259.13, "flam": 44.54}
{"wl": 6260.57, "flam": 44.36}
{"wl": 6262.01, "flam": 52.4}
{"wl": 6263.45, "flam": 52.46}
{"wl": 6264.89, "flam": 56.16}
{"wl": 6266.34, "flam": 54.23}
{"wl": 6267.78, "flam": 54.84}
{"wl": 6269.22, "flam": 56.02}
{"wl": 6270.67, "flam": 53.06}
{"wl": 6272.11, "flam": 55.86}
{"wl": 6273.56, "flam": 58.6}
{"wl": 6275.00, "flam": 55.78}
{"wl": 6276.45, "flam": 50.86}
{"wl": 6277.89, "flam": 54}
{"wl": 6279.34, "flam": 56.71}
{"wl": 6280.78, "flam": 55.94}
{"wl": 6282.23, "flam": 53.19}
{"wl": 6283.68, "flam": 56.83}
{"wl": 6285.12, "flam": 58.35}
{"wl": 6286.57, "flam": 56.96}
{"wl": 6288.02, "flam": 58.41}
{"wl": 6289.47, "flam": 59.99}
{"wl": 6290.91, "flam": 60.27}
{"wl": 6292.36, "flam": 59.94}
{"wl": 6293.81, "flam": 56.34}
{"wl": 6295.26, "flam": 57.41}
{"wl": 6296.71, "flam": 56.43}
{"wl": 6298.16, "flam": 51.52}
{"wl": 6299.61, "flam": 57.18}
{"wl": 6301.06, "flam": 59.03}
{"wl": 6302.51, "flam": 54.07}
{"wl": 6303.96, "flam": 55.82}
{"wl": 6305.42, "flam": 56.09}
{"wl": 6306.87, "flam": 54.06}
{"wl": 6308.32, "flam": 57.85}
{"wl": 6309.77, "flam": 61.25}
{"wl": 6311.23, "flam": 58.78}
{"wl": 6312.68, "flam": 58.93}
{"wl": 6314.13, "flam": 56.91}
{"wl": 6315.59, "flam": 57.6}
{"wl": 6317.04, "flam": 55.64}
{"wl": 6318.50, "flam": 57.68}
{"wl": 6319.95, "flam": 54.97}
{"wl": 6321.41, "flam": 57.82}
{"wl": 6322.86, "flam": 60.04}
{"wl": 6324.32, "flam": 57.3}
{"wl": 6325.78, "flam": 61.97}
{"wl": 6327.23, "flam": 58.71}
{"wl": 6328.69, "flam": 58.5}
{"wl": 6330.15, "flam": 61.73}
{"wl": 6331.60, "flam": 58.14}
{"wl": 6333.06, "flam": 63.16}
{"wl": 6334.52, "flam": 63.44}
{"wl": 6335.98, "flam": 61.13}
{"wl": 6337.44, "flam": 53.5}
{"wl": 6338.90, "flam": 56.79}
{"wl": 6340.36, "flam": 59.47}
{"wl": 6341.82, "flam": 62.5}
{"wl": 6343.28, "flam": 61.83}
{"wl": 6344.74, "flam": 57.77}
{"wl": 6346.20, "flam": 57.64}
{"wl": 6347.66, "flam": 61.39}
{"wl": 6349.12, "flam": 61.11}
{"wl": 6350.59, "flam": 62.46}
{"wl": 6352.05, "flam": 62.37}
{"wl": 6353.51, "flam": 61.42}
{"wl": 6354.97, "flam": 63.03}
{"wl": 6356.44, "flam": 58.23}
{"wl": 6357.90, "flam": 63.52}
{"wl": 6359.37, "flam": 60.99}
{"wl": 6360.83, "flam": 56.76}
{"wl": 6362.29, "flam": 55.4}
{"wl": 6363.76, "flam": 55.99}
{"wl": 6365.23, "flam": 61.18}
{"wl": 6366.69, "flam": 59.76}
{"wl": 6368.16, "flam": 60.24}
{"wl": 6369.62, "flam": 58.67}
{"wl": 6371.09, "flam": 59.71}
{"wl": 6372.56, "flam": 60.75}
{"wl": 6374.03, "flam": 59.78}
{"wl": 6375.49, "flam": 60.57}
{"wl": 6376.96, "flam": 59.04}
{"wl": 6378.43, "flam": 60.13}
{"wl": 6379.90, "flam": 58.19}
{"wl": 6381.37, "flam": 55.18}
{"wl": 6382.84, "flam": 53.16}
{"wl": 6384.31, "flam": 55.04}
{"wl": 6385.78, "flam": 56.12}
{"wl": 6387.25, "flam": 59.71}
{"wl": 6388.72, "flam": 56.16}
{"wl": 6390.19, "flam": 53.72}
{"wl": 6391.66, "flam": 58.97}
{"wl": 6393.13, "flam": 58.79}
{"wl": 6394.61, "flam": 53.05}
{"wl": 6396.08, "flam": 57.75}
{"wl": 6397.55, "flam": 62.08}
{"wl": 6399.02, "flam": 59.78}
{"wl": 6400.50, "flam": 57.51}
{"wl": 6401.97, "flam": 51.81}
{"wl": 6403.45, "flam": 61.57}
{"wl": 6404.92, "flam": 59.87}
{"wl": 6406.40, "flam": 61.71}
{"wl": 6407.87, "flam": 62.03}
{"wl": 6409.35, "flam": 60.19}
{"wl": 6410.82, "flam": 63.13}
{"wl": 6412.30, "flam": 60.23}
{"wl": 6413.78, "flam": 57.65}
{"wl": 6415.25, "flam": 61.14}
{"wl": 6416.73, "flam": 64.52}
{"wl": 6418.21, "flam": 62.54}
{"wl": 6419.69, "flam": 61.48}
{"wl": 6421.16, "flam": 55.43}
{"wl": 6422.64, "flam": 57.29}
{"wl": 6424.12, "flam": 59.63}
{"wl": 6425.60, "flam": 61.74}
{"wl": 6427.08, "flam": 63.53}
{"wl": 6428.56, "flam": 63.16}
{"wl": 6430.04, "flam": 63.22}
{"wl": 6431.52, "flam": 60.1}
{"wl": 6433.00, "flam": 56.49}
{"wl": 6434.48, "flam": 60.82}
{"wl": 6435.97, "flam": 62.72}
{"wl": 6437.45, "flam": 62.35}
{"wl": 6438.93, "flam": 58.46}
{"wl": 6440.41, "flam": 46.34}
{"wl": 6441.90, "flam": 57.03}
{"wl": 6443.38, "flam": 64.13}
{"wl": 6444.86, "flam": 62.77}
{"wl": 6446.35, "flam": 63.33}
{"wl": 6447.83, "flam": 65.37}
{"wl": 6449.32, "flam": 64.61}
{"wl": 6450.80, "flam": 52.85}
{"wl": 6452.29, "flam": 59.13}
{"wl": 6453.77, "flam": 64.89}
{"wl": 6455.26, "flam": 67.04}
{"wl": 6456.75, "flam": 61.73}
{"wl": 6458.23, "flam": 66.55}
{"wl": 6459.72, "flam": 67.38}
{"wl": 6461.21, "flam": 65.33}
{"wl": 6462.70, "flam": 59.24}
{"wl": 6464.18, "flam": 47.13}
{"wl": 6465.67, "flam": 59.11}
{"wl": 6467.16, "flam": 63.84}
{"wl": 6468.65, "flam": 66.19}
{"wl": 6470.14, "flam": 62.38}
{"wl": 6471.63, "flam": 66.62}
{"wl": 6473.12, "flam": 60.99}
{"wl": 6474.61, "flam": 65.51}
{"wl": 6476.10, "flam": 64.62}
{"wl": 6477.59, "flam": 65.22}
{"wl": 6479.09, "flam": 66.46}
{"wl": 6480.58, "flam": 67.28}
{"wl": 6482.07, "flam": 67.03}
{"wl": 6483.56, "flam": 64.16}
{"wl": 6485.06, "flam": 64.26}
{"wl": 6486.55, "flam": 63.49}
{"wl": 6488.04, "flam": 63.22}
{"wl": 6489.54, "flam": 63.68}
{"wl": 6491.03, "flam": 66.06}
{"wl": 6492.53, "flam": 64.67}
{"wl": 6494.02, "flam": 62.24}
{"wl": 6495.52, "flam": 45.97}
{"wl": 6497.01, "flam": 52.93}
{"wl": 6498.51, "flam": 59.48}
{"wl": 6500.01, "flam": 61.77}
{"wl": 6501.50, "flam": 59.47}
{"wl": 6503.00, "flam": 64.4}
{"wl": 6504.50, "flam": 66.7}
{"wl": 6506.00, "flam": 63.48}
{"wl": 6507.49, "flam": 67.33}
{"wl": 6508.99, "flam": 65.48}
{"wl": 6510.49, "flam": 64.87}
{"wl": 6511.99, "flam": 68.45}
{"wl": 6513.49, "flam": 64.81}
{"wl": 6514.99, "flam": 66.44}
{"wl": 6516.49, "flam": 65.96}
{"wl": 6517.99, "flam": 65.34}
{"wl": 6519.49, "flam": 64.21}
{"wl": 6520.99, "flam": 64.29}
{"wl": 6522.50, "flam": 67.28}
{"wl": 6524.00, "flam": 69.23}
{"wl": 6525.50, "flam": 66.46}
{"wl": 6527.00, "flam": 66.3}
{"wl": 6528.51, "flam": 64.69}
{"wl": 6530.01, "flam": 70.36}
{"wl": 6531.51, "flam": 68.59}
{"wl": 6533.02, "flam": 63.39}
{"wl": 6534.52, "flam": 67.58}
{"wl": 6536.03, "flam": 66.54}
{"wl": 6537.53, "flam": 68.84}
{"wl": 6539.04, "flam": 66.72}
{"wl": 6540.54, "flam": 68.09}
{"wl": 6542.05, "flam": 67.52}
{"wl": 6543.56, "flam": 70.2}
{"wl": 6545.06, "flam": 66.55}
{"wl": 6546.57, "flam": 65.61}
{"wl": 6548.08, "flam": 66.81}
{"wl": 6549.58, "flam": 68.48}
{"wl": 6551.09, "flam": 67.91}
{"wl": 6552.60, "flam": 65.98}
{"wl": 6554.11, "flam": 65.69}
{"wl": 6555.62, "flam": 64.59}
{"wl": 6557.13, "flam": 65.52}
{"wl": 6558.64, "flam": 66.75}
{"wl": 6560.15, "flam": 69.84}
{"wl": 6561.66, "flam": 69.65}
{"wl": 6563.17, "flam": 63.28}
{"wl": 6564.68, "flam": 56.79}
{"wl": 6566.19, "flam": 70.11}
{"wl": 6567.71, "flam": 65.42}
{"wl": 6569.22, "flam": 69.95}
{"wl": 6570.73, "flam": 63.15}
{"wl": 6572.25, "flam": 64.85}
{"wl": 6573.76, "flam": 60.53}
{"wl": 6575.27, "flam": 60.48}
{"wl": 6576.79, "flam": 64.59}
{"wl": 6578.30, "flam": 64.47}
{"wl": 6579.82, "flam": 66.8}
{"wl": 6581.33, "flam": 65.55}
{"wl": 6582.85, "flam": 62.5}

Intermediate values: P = -0.02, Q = 0.04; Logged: 0.19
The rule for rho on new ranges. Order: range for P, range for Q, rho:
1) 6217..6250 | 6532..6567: 0.45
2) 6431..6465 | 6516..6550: 0.26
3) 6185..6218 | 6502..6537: 0.25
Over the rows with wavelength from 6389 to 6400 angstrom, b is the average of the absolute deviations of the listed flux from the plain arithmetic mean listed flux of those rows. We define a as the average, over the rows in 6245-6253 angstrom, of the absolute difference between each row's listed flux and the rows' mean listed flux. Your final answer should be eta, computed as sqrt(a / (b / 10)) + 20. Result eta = 22.0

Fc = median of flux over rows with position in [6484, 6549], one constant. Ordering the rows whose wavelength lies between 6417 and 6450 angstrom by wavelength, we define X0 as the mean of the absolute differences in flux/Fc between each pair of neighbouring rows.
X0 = 0.049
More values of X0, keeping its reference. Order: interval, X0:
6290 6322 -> 0.036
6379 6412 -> 0.048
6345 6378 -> 0.030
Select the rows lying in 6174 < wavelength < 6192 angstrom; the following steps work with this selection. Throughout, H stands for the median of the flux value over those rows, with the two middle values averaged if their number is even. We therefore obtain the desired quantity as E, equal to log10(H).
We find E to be 1.76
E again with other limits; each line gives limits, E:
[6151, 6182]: 1.76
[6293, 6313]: 1.75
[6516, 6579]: 1.82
